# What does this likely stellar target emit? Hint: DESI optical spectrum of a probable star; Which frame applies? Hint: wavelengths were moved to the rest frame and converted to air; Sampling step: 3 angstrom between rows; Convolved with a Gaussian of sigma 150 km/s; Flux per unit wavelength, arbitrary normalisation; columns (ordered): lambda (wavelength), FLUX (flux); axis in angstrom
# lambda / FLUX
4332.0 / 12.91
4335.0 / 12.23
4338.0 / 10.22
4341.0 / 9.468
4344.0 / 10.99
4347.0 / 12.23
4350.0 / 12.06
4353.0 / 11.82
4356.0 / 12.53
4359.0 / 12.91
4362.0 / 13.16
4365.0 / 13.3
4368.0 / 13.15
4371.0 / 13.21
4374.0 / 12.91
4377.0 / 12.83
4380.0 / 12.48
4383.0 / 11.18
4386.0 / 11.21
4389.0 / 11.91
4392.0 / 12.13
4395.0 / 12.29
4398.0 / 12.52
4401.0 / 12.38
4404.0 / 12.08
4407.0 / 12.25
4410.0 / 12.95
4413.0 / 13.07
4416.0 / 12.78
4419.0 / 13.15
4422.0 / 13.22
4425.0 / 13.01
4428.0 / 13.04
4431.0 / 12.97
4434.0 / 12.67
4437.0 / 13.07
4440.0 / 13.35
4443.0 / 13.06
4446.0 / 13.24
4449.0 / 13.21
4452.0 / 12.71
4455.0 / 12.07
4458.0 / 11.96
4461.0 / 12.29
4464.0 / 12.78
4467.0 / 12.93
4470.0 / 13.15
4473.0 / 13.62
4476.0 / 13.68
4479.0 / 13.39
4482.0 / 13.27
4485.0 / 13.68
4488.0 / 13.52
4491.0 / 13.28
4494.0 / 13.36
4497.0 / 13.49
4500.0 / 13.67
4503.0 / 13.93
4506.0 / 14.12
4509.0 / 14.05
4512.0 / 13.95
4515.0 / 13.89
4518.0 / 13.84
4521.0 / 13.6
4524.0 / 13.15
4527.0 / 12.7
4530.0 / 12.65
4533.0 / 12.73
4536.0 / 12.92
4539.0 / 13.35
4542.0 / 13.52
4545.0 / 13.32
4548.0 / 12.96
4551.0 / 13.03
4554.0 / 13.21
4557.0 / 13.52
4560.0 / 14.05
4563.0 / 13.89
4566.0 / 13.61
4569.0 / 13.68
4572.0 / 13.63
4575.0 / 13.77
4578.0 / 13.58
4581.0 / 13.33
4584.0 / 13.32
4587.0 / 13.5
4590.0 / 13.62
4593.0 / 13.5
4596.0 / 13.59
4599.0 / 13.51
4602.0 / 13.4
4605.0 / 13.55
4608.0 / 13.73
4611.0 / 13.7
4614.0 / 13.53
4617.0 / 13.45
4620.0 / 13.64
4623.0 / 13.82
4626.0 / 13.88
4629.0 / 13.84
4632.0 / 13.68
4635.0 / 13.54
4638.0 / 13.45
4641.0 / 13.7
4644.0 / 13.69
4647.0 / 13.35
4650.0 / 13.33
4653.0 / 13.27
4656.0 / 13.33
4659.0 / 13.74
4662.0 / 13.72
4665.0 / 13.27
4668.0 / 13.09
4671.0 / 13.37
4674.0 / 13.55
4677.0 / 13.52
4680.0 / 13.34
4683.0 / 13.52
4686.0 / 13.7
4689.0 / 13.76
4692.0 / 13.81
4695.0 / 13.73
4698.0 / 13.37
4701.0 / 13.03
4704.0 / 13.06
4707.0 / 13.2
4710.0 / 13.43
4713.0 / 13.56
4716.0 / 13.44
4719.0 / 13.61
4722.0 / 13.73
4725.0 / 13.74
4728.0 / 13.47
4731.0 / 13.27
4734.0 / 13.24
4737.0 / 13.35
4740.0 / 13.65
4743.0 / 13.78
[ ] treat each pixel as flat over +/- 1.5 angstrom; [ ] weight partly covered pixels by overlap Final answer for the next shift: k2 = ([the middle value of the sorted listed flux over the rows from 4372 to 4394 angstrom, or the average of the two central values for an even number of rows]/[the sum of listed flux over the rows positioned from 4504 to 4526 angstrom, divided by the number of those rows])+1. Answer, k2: 1.88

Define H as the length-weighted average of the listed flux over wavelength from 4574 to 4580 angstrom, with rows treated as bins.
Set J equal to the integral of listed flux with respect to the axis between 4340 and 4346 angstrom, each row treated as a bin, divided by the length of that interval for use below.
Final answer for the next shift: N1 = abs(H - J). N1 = 3.2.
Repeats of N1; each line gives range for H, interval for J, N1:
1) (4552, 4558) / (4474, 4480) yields 0.2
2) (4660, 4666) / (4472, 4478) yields 0.1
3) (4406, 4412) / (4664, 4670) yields 0.5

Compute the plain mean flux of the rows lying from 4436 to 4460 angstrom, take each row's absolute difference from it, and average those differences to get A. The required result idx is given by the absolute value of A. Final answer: 0.44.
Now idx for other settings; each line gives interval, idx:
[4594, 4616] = 0.09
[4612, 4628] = 0.15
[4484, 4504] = 0.17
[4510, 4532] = 0.48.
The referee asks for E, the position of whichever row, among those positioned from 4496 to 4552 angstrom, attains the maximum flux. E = 4506.0 angstrom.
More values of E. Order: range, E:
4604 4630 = 4626.0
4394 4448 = 4440.0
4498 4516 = 4506.0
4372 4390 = 4374.0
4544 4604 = 4560.0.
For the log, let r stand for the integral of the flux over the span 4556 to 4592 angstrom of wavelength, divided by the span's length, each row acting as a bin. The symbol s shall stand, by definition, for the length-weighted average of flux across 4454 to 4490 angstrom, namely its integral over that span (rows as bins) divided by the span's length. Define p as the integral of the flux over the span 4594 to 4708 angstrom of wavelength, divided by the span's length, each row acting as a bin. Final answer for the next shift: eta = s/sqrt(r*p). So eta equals 0.96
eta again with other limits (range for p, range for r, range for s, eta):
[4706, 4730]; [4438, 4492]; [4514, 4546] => 1.00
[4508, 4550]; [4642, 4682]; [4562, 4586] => 1.02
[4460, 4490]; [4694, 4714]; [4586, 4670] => 1.02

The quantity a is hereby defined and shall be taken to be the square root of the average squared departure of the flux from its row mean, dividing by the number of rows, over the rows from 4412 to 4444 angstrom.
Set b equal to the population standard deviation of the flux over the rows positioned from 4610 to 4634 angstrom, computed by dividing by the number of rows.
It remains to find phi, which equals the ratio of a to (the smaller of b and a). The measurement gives 1.3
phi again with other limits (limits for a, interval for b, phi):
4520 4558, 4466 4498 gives 1.4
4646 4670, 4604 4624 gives 1.8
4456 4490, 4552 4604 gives 2.7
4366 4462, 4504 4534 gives 1.0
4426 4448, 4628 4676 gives 1.0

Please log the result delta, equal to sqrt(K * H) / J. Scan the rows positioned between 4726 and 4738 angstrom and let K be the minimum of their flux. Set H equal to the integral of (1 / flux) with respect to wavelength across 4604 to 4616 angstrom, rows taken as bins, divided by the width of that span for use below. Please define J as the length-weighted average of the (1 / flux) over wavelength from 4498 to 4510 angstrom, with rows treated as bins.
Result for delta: 13.7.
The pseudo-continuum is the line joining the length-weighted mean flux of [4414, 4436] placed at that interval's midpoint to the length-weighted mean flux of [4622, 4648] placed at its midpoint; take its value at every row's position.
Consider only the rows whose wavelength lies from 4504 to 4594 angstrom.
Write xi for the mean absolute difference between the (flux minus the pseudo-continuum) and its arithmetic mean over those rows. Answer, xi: 0.33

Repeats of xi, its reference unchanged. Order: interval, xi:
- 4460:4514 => 0.32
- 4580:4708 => 0.22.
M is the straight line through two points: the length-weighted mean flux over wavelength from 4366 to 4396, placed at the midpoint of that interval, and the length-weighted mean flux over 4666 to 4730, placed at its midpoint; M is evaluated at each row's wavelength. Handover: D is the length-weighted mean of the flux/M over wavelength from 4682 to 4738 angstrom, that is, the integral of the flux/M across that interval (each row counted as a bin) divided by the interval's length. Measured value 1.00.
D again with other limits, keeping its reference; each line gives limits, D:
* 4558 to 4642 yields 1.04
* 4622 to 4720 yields 1.01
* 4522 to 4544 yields 1.01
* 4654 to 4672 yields 1.01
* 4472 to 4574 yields 1.05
